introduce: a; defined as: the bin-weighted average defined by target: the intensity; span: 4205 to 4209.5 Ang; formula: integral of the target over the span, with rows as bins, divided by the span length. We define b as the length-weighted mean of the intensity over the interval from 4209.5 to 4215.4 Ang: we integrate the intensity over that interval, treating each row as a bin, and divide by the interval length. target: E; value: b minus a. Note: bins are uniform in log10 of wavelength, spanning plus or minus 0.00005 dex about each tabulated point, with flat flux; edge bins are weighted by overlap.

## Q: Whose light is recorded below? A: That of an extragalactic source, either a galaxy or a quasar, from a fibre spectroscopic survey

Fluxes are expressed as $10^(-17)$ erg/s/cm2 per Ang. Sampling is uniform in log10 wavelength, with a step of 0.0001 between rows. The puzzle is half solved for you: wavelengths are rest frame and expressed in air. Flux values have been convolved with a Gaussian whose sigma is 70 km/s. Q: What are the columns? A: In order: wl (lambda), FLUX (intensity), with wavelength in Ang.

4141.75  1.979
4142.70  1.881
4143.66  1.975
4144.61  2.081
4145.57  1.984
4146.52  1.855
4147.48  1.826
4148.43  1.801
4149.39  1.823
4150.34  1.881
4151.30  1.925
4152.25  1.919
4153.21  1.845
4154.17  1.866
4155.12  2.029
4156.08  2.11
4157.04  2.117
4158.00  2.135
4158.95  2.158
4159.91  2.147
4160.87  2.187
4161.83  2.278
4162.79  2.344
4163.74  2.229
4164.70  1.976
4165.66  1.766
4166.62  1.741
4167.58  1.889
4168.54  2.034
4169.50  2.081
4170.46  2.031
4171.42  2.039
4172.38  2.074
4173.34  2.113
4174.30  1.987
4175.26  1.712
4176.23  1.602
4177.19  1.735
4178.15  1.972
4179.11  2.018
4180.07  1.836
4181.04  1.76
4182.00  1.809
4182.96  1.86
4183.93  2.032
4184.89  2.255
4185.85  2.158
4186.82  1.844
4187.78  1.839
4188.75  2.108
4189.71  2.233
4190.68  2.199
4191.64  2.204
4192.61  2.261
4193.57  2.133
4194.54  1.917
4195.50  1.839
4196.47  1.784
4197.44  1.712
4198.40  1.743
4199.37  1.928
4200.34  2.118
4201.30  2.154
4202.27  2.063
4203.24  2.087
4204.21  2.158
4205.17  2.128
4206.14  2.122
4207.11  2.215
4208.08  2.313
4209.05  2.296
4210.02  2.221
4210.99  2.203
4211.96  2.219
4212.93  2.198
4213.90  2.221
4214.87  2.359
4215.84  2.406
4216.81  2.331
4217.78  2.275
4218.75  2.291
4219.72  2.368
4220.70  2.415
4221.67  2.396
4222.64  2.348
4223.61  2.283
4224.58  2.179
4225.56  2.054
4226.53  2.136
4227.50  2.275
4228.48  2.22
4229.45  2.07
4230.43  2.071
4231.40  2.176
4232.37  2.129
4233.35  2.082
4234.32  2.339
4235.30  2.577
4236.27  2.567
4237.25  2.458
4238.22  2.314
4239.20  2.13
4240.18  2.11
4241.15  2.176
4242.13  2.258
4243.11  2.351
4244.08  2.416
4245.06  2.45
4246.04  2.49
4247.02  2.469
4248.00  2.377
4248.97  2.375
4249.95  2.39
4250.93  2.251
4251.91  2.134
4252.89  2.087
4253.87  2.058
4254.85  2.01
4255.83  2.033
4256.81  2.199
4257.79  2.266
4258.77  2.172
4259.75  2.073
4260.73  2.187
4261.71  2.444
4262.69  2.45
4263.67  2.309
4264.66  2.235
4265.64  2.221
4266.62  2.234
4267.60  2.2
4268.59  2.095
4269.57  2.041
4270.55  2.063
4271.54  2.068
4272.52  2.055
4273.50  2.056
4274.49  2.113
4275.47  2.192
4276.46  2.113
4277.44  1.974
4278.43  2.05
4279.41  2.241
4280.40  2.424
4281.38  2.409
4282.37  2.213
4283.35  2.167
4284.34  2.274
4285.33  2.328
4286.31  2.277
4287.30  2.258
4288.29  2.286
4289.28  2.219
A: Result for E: 0.02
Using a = 2.22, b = 2.2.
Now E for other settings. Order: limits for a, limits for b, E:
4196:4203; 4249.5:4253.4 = 0.28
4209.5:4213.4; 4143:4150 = -0.31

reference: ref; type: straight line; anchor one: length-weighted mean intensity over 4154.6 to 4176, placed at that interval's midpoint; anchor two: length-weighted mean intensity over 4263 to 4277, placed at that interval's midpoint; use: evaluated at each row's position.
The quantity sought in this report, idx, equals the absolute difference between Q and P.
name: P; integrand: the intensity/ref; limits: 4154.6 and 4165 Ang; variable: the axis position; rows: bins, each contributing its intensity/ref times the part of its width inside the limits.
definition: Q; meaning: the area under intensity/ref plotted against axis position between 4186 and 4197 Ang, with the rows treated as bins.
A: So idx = 0.2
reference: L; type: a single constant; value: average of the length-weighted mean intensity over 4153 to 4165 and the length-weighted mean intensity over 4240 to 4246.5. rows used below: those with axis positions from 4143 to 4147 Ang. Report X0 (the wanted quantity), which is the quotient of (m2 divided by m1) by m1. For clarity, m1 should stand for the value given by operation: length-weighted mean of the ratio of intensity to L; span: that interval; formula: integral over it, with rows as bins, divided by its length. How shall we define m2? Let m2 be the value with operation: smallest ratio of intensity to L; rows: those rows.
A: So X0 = 1.07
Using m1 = 0.88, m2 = 0.83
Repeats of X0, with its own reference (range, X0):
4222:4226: 0.92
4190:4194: 0.98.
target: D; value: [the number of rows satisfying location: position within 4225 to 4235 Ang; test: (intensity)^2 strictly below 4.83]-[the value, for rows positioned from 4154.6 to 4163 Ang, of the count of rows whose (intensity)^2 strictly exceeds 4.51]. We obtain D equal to 1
